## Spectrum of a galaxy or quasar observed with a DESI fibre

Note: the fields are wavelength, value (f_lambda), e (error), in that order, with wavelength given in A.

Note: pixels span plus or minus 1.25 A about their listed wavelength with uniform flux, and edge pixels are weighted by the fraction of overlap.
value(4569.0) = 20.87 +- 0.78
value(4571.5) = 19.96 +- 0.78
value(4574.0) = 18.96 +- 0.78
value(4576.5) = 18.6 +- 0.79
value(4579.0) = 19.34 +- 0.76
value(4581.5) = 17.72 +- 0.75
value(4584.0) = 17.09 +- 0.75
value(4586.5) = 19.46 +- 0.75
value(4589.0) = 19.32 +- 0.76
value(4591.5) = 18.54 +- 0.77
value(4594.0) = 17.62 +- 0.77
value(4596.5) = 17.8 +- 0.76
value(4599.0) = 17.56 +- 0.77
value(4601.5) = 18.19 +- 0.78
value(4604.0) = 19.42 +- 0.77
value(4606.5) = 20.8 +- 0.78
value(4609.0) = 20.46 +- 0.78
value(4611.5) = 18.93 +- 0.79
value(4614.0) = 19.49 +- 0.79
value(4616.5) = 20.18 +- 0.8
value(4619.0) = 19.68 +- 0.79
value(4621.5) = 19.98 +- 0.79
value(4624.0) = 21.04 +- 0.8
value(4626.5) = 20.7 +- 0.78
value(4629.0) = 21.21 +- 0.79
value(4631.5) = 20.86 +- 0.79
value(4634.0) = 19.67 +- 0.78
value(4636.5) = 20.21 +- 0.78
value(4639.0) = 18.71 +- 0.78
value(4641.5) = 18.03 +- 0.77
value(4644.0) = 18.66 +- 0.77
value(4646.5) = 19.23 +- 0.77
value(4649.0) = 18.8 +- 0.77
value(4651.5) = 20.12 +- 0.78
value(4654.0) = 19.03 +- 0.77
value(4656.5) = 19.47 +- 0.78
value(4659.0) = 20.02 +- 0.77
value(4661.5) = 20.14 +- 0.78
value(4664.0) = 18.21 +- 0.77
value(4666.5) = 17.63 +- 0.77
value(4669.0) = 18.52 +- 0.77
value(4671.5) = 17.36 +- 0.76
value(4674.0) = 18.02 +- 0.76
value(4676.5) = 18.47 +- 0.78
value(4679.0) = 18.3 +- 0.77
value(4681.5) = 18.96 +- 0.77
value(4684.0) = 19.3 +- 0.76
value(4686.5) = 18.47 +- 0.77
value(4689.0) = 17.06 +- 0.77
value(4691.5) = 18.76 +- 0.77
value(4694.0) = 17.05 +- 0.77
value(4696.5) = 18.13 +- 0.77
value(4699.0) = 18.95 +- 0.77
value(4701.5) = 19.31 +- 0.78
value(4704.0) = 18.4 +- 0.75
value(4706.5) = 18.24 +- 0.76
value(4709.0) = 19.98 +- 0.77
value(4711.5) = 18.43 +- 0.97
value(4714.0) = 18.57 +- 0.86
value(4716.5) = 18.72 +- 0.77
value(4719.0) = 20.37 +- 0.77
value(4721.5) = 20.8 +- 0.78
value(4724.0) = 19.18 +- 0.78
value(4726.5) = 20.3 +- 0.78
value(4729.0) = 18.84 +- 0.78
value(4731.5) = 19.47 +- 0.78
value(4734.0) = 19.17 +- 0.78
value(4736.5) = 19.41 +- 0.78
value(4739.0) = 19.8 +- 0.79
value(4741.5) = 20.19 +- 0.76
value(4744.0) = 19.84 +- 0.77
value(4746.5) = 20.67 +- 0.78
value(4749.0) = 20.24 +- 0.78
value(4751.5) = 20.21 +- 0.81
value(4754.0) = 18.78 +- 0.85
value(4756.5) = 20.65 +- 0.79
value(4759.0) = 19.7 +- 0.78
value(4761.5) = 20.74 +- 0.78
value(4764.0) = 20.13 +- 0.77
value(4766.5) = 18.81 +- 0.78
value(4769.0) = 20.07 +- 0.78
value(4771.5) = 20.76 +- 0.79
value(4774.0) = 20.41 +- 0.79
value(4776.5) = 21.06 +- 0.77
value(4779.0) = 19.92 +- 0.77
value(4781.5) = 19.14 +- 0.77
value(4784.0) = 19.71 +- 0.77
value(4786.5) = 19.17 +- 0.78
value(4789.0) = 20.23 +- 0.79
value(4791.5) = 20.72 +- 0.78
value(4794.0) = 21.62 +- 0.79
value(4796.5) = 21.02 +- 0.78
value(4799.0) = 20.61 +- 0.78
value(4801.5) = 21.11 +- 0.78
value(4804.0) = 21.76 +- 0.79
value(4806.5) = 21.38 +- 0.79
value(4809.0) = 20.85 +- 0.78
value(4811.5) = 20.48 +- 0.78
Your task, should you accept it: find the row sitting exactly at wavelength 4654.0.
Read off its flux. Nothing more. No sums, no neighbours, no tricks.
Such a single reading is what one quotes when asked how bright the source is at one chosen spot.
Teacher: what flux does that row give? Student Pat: 19.03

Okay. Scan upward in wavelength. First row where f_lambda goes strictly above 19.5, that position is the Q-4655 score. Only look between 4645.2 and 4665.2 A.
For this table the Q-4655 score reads 4651.5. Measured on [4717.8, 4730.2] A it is 4719.0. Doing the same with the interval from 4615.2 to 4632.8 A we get 4616.5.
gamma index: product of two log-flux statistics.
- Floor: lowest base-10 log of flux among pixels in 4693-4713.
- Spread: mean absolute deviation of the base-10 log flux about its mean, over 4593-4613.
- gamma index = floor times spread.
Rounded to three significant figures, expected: 0.0298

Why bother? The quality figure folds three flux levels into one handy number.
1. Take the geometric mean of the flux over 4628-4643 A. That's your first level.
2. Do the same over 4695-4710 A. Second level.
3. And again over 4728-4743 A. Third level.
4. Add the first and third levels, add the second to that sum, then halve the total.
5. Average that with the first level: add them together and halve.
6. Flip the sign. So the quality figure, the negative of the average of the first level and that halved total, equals -24.4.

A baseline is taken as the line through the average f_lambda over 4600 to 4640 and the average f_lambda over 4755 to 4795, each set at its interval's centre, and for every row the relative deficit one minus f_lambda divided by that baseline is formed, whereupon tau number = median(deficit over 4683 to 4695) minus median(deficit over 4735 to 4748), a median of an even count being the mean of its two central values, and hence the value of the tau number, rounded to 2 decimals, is 0.06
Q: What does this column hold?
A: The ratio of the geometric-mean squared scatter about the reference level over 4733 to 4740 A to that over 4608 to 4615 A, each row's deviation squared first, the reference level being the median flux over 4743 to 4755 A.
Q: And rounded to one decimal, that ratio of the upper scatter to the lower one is 1.3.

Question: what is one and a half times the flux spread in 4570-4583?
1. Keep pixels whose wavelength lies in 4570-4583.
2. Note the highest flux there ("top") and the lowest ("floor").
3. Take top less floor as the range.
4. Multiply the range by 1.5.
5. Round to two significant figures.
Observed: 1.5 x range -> 3.4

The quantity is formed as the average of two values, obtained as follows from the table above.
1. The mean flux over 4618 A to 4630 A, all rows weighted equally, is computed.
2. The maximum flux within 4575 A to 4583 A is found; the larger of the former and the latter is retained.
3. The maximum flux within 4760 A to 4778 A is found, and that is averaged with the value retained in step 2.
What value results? 20.8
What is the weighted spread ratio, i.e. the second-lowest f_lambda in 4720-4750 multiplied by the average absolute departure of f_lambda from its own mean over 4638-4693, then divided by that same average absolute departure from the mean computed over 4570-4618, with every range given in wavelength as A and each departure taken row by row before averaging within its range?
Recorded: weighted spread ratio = 13.9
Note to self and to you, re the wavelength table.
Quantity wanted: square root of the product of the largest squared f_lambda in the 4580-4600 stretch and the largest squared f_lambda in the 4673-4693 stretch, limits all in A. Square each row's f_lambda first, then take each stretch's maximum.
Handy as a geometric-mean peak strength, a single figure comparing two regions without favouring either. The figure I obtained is 376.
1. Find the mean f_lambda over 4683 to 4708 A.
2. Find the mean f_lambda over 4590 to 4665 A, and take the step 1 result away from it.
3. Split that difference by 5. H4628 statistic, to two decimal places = 0.21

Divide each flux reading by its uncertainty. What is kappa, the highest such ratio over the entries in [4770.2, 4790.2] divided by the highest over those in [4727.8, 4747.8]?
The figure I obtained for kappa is 1.030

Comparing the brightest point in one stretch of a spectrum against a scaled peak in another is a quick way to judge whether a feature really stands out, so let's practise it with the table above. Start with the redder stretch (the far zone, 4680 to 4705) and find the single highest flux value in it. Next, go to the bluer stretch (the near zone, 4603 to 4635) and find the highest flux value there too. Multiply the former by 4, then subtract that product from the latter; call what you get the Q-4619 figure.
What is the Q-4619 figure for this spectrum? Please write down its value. -56.0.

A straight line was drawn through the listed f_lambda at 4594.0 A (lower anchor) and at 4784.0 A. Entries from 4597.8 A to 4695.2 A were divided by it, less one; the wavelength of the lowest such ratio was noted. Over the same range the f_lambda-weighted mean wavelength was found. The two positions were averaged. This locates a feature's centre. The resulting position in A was 4669.8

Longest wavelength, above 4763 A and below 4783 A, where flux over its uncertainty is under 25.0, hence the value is 4781.5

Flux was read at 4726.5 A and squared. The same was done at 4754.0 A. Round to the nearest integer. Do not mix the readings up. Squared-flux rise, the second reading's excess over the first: -59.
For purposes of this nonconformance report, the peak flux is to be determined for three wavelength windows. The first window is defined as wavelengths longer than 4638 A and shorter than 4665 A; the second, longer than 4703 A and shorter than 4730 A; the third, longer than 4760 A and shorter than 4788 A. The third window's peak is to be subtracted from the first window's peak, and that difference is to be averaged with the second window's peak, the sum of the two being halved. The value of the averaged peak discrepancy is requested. 9.9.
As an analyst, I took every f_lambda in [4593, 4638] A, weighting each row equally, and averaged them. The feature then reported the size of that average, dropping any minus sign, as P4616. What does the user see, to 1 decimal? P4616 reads 19.7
